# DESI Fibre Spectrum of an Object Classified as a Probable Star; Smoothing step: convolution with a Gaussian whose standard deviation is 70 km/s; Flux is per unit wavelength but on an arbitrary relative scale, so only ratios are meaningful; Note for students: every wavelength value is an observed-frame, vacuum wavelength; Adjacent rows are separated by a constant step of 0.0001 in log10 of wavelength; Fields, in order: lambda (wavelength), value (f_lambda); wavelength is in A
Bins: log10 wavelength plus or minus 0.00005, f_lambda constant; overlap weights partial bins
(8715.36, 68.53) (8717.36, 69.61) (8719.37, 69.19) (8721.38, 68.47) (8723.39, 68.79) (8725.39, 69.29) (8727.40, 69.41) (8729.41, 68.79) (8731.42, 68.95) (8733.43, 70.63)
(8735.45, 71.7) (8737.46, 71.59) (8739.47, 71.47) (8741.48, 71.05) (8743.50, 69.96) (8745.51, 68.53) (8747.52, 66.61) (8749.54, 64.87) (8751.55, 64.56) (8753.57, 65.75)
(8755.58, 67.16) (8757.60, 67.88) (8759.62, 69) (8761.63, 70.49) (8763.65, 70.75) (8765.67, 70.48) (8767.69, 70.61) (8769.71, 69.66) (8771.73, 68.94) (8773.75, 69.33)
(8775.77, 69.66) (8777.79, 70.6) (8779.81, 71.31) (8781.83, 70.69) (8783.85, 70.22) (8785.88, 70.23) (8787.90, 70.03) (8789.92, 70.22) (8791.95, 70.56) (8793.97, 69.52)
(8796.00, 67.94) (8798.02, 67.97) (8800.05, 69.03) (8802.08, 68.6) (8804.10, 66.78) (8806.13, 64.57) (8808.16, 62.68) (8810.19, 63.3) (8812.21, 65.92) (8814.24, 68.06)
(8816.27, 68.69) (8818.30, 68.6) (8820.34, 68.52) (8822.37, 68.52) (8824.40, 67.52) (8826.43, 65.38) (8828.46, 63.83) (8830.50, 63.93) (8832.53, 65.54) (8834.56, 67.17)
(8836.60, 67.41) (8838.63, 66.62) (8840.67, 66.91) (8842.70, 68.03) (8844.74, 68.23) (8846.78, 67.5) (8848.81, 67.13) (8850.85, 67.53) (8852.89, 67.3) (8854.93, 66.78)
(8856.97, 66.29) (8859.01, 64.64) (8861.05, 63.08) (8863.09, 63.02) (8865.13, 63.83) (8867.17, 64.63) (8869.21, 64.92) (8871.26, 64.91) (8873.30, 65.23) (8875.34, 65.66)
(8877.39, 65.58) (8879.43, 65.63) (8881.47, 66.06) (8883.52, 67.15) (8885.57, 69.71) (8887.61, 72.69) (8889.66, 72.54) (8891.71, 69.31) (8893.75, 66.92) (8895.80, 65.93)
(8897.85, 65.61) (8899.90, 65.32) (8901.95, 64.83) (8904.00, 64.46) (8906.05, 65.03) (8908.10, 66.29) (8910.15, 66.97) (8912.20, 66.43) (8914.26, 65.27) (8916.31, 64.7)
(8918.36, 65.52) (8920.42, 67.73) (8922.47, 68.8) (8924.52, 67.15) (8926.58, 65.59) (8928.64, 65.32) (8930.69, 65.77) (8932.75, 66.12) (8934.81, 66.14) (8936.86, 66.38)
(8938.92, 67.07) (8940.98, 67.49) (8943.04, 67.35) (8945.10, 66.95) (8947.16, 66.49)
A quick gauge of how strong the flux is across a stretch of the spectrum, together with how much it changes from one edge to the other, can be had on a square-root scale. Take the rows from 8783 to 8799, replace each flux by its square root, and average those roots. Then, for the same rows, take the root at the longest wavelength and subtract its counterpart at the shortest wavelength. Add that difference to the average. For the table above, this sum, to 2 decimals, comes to 8.21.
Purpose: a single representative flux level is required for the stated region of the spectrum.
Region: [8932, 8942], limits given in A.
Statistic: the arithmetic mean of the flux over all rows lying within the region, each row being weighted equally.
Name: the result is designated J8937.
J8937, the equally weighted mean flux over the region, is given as 67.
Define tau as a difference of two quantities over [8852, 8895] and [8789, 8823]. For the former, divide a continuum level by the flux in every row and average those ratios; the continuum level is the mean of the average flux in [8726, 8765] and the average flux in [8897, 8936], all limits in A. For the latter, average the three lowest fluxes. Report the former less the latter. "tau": -62.5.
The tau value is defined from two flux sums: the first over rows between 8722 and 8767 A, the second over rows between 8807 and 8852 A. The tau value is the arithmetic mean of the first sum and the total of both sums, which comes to 2251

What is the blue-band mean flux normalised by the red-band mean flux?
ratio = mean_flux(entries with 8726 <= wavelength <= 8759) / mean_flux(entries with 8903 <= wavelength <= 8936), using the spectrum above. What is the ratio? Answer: 1.04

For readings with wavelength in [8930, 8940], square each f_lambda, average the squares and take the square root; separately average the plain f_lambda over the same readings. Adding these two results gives 133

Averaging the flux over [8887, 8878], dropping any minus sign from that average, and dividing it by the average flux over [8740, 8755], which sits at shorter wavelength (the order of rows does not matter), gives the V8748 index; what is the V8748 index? 1.00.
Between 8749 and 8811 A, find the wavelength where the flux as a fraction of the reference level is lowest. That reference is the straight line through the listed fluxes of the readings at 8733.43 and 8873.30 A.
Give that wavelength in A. 8751.55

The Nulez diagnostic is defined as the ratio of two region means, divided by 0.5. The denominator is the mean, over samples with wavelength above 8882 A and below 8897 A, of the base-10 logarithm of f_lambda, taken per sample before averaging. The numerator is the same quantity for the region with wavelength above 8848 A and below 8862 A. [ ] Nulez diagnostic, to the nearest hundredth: 1.98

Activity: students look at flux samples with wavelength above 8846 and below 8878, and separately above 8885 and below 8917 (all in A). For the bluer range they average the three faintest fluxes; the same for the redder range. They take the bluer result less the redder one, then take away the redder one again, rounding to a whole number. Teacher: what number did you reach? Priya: -66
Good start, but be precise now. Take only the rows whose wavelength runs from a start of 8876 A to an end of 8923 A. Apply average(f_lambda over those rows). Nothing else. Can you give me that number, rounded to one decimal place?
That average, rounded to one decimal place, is 66.9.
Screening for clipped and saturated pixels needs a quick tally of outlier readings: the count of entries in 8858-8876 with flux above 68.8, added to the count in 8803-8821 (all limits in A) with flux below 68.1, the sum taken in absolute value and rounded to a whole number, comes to 6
